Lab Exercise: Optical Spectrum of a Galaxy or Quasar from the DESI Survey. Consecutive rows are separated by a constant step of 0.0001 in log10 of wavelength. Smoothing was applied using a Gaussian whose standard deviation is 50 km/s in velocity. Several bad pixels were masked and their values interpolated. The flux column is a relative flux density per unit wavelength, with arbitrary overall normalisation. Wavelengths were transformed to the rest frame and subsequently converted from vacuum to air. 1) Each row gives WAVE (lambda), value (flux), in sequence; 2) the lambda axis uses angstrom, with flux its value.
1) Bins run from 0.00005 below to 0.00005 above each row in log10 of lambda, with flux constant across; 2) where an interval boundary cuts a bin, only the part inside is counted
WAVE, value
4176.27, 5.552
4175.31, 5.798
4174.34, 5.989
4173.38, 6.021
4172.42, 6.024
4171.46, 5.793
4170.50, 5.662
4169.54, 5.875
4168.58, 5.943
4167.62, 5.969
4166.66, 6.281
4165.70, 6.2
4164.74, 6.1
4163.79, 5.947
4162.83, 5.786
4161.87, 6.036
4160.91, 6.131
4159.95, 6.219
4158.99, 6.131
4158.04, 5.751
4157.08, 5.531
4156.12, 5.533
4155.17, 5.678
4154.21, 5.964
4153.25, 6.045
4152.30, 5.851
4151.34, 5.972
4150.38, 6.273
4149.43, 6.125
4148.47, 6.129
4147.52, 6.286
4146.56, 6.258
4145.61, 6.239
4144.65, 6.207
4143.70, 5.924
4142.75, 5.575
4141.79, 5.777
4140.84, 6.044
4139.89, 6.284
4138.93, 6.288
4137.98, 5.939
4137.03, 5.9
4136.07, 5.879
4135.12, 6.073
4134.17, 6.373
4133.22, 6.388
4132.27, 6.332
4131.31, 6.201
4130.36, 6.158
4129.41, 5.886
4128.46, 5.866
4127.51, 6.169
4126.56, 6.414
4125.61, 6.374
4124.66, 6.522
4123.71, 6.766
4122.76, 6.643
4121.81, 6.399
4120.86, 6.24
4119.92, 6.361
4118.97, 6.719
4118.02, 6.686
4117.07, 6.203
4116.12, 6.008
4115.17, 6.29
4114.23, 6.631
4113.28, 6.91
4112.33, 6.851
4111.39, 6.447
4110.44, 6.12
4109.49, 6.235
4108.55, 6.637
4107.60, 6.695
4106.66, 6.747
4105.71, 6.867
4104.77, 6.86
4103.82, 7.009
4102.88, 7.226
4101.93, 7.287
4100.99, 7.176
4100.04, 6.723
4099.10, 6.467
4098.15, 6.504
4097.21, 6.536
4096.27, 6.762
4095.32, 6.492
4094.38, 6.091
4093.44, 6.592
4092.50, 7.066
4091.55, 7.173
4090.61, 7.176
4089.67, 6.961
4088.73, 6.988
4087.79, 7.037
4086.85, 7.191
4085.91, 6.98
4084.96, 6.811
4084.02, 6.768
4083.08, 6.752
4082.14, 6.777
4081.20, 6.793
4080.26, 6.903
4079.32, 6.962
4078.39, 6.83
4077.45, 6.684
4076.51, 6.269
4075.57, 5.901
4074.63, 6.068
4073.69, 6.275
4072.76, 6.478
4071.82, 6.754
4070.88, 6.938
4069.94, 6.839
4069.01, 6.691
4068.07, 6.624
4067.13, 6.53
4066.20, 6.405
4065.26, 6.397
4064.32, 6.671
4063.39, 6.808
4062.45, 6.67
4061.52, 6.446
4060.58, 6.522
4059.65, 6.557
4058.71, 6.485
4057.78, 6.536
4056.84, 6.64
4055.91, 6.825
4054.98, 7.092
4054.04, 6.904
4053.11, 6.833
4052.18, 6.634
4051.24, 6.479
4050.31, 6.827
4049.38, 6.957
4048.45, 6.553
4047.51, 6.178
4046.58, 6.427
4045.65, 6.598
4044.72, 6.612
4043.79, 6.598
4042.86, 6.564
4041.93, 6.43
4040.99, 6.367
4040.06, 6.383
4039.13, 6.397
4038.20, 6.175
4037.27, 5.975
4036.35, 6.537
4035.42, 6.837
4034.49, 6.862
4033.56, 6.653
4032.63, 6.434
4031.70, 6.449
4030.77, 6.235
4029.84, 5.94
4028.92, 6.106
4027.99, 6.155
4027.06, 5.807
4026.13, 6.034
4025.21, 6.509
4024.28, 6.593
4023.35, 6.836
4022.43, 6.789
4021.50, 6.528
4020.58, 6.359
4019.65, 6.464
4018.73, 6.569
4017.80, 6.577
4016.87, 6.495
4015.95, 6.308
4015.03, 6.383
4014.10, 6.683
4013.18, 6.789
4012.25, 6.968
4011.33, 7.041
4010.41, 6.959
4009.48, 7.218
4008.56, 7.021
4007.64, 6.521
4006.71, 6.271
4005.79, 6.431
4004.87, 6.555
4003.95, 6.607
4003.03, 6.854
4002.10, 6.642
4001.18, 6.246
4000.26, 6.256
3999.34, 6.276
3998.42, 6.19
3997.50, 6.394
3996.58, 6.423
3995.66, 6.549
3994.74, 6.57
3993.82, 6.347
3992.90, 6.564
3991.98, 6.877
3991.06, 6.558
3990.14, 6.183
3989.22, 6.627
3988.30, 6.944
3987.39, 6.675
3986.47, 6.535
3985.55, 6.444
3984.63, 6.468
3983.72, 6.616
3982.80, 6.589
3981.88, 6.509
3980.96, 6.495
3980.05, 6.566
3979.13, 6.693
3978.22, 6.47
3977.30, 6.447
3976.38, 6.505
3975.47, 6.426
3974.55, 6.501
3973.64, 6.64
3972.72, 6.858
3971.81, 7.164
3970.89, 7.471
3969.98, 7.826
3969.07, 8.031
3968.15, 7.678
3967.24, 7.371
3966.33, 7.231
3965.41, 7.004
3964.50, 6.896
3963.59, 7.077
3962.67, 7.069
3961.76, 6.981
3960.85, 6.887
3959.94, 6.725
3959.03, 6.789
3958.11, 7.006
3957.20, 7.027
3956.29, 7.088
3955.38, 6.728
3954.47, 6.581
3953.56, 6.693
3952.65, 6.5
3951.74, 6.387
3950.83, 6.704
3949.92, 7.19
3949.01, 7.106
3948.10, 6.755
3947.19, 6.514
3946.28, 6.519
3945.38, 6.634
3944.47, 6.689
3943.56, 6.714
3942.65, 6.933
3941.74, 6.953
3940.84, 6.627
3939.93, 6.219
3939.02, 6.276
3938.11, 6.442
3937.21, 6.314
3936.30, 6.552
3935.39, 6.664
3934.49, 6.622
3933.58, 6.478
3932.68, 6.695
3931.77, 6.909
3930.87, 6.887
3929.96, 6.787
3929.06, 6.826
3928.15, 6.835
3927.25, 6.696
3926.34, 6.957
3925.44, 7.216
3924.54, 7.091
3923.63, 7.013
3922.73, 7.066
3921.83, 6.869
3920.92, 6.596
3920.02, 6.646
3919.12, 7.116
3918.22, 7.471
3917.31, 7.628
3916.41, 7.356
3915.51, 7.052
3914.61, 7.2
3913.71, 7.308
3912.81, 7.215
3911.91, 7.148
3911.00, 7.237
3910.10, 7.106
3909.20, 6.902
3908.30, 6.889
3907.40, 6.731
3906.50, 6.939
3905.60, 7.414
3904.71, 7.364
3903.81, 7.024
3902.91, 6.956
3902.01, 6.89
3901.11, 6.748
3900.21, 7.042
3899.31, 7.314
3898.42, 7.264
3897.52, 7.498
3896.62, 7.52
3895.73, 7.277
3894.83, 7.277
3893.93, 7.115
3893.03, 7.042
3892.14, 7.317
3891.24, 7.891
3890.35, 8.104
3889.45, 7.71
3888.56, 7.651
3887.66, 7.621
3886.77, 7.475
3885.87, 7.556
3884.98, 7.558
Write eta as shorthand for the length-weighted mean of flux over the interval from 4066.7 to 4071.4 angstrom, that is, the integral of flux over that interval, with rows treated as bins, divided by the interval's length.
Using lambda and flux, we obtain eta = 6.72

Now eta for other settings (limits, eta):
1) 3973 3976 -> 6.54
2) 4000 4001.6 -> 6.26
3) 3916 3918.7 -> 7.47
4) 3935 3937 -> 6.55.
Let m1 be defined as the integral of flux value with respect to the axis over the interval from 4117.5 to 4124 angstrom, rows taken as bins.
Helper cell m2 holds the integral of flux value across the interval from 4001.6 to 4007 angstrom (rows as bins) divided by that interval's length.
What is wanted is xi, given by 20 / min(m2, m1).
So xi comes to 3.04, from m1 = 42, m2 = 6.57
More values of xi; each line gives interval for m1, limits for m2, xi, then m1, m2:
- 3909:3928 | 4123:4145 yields 3.25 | 135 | 6.15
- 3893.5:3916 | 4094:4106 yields 2.95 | 161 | 6.77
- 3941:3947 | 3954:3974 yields 2.82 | 40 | 7.10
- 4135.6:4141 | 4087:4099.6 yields 2.95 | 33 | 6.77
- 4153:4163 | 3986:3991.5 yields 3.04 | 59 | 6.59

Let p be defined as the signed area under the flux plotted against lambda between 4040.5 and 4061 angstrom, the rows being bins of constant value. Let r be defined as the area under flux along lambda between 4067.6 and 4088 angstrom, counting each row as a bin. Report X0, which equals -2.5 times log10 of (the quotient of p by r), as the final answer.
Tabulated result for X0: 0.01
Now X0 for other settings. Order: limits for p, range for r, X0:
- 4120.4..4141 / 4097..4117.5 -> 0.07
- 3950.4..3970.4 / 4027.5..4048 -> -0.07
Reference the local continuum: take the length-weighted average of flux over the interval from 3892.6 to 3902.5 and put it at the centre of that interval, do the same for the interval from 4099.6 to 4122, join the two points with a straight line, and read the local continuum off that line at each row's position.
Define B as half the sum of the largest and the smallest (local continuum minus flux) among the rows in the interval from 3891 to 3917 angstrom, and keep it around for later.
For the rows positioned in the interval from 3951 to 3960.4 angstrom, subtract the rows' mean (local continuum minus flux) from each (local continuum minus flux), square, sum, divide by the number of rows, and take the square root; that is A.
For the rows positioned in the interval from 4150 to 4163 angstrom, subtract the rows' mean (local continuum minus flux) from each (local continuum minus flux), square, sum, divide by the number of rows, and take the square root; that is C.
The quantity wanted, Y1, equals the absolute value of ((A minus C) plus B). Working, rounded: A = 0.225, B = -0.14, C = 0.23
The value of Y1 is 0.15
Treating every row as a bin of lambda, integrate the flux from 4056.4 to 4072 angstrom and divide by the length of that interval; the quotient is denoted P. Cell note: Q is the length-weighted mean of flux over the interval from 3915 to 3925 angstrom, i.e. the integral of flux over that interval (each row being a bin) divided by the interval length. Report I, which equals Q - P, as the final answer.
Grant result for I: 0.47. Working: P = 6.6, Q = 7.08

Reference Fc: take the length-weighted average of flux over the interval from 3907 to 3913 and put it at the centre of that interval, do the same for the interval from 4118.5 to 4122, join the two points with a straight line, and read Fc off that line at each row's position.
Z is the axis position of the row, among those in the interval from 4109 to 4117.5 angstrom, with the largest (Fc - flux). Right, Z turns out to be 4116.12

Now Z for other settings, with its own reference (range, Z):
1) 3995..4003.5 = 3998.42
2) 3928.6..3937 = 3933.58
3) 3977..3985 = 3977.30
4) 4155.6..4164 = 4156.12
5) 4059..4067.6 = 4065.26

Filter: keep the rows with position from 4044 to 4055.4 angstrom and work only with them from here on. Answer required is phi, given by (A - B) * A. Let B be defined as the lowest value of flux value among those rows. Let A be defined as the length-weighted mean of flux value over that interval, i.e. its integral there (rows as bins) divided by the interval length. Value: 3.3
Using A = 6.67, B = 6.178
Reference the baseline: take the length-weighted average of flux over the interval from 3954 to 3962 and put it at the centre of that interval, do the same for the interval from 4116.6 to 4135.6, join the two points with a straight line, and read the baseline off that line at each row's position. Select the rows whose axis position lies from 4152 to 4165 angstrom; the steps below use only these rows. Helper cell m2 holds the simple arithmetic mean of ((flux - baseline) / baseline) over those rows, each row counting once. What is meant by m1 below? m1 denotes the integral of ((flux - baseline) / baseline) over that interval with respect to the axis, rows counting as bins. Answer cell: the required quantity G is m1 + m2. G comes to -0.7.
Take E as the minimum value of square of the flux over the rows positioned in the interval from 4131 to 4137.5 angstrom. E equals 35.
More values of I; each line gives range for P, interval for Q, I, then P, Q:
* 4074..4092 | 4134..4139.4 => -0.73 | 6.8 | 6.06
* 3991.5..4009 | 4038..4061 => 0.08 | 6.5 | 6.59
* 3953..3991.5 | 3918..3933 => 0.08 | 6.8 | 6.92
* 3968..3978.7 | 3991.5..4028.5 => -0.44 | 7.0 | 6.54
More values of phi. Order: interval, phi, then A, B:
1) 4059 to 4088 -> 5.0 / 6.65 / 5.901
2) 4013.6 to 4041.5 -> 3.9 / 6.41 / 5.807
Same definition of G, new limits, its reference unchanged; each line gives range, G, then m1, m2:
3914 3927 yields 0.2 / 0.19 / 0.015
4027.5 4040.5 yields -0.6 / -0.51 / -0.039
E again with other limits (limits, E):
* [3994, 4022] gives 38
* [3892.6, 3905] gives 46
